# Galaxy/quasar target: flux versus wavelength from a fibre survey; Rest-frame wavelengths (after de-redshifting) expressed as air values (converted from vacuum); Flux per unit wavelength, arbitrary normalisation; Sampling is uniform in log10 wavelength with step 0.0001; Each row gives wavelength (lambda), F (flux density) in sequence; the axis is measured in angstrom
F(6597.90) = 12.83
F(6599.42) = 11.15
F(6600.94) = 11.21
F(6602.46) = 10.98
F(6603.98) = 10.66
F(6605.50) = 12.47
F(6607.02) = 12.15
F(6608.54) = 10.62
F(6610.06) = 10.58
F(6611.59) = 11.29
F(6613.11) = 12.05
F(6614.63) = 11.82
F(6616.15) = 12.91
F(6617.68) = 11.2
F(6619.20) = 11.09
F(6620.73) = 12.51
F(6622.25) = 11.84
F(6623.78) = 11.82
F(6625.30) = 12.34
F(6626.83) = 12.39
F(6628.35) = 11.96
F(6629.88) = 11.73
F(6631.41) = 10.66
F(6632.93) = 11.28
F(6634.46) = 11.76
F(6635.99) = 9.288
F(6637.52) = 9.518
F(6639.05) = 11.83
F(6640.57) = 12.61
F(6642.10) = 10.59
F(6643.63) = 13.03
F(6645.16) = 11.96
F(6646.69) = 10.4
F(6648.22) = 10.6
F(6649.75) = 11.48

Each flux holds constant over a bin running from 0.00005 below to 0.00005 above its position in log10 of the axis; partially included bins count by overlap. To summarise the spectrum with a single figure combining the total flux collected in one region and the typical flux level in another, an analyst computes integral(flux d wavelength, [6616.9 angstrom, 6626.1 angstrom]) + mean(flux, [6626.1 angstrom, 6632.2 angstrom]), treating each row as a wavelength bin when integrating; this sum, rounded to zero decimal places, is 120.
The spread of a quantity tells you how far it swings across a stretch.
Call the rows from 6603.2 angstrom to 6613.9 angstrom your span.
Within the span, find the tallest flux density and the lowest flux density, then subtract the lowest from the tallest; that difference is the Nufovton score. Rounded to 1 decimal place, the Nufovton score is 1.9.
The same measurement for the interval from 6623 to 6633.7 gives 1.7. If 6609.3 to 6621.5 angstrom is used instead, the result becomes 2.3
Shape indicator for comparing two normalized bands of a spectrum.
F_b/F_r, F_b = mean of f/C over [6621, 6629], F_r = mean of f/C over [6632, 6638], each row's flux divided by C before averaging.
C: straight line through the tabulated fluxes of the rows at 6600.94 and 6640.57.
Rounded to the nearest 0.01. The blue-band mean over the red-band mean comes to 1.19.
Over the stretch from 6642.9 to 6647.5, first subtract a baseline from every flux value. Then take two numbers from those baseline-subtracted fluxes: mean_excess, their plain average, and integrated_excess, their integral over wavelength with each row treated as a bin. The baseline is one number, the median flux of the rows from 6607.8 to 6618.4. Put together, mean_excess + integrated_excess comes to 3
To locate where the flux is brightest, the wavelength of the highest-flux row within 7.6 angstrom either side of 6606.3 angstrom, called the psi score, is 6605.50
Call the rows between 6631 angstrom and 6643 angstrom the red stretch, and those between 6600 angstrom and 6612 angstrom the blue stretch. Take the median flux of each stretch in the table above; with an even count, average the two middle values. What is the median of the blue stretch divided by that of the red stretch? 1.01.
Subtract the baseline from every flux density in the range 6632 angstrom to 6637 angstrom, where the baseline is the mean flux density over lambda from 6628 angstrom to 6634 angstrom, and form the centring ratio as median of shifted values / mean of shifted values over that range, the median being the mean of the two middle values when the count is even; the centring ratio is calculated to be 0.2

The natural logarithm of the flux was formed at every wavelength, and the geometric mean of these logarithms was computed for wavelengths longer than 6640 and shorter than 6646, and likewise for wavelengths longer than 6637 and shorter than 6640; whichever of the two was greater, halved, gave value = 1.24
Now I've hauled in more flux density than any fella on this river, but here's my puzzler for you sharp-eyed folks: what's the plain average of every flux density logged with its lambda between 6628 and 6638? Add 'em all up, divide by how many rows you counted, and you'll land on 10.9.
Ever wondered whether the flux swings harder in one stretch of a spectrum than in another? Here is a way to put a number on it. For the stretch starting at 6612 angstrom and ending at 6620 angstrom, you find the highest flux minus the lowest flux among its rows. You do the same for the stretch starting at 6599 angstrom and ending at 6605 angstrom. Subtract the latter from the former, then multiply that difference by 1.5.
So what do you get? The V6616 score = 1.9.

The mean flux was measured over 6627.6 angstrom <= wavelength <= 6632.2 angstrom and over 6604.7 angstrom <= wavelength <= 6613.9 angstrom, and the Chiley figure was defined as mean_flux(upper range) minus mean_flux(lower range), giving -0.1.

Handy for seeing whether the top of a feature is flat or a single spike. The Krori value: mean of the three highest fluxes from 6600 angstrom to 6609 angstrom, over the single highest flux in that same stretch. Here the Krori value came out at 0.958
